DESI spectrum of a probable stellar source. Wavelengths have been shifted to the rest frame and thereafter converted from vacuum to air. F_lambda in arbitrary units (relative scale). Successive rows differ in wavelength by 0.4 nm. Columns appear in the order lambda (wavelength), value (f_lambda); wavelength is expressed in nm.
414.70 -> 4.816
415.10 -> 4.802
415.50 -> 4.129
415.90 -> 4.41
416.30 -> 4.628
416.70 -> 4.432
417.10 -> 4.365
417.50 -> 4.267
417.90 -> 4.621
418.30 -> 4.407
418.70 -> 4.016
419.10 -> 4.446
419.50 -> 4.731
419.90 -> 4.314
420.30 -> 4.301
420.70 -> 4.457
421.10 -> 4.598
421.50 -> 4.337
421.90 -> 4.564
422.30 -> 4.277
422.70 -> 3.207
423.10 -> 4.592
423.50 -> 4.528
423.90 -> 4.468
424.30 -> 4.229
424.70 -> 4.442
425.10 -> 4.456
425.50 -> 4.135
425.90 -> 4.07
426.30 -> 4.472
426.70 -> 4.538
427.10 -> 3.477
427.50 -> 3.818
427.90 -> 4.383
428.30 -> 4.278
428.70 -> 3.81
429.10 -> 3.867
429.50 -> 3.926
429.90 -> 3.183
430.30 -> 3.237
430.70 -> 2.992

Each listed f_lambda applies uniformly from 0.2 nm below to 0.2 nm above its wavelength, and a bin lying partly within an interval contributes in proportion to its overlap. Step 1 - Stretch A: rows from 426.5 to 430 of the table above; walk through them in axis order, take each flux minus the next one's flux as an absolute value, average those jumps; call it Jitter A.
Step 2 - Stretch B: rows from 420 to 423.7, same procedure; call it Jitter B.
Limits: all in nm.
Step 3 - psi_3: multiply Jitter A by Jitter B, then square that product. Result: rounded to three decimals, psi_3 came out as 0.036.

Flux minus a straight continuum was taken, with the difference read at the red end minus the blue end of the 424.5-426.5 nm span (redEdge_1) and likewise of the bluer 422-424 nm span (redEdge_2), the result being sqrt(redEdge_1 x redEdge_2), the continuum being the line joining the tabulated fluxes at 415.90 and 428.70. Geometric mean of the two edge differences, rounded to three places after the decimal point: 0.167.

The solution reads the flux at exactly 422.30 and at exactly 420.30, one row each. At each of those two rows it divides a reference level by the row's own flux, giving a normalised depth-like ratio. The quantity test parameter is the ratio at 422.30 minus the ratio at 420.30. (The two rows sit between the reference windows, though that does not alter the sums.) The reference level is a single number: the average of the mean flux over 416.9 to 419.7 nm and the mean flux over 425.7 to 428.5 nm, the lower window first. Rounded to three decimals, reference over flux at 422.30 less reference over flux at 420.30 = 0.006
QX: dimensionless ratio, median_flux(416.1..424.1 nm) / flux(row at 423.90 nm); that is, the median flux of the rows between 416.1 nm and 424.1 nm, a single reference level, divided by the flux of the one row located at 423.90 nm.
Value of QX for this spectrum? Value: 0.99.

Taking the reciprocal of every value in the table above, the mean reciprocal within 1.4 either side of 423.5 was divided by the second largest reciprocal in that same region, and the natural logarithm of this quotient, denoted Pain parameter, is 0.01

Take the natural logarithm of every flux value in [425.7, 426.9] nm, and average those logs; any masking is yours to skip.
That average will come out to 1.47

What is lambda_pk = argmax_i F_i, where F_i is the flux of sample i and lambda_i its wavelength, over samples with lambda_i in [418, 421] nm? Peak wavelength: 419.50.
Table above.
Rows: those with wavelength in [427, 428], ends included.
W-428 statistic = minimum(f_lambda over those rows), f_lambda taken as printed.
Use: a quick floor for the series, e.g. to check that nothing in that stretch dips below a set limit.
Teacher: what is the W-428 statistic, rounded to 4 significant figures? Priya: 3.477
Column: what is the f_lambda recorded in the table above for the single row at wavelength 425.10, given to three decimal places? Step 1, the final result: 4.456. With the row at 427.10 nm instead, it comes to 3.477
